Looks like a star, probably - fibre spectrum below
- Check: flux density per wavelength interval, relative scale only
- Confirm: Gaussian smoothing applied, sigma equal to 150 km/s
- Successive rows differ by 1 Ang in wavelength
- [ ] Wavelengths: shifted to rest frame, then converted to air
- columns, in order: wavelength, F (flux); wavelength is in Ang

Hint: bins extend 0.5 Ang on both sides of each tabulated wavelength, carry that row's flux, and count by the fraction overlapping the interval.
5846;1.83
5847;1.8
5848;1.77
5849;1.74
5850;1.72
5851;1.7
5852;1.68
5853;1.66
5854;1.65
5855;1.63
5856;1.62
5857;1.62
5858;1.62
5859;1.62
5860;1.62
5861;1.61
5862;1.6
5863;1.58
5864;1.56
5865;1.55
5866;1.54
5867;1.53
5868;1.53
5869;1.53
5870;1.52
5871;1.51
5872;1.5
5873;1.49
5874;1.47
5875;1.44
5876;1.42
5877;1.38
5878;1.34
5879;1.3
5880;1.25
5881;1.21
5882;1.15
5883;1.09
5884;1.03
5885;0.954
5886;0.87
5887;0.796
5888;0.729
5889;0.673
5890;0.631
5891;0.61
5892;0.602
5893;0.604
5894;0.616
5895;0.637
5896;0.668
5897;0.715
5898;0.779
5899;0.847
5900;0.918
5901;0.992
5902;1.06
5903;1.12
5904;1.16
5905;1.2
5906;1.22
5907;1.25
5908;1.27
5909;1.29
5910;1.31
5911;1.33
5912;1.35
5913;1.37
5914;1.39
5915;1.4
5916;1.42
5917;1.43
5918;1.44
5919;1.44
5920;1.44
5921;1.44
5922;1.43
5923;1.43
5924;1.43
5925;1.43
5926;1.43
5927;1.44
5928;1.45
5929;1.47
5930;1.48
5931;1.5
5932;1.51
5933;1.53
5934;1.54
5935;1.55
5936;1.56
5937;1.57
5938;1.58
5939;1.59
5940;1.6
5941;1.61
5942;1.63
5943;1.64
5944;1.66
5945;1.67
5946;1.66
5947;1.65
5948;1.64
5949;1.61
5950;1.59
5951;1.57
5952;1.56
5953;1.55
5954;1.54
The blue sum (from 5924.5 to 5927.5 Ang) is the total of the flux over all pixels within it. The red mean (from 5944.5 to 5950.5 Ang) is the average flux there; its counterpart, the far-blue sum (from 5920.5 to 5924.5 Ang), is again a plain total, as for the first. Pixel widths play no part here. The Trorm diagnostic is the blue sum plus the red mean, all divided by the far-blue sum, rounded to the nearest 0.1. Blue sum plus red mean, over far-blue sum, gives 1.0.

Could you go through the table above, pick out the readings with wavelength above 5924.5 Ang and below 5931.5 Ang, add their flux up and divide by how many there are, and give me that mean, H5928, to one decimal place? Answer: 1.5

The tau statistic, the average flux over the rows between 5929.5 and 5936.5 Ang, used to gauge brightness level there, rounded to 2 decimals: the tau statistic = 1.52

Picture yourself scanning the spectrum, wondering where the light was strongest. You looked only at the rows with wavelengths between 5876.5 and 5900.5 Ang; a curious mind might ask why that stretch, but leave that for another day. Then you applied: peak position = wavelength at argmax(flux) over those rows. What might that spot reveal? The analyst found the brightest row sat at 5877 Ang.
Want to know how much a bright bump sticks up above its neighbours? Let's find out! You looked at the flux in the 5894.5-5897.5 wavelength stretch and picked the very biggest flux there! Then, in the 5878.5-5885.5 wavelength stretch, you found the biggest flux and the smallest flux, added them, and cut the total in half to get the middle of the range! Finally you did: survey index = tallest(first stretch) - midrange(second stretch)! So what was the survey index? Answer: -0.4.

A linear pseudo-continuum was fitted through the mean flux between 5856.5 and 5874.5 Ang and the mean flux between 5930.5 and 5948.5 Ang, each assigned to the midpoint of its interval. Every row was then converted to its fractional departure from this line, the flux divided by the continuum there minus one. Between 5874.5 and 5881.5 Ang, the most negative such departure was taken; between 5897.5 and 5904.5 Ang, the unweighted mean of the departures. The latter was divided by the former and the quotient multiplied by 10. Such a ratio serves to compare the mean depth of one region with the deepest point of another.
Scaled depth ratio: 17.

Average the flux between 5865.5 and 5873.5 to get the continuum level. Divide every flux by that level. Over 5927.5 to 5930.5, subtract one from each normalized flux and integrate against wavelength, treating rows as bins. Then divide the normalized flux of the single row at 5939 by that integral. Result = -10.2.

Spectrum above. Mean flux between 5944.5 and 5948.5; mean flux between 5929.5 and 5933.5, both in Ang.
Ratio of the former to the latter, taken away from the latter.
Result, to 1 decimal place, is 0.4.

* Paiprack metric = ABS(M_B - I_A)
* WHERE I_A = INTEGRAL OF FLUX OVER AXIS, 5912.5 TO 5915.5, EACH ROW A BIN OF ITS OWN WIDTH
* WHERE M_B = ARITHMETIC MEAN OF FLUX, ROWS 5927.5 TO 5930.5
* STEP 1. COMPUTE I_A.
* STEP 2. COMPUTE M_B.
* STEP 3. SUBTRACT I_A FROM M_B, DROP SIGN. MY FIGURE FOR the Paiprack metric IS 2.7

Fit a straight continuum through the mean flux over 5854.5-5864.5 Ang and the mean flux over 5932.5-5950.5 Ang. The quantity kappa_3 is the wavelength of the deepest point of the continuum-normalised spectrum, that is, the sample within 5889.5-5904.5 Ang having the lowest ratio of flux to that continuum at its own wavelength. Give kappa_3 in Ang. 5892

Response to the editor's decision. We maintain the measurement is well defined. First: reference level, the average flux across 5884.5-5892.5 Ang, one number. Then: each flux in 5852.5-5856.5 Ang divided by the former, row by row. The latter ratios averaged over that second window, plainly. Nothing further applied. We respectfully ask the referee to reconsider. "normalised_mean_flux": 2.24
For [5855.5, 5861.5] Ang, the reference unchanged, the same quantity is 2.21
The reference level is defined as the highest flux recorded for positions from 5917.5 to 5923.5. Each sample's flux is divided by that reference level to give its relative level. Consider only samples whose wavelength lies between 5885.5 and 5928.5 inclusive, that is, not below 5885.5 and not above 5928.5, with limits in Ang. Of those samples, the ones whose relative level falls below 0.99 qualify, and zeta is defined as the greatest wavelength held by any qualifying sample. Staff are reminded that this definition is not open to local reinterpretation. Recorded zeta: 5916 Ang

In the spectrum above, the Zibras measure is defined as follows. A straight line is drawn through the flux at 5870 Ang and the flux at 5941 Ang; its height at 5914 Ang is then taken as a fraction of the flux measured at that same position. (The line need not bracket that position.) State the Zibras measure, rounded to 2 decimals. 1.13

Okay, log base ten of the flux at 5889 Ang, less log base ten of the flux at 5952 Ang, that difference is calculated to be -0.37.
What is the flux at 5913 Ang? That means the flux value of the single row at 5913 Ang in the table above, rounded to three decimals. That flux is 1.370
